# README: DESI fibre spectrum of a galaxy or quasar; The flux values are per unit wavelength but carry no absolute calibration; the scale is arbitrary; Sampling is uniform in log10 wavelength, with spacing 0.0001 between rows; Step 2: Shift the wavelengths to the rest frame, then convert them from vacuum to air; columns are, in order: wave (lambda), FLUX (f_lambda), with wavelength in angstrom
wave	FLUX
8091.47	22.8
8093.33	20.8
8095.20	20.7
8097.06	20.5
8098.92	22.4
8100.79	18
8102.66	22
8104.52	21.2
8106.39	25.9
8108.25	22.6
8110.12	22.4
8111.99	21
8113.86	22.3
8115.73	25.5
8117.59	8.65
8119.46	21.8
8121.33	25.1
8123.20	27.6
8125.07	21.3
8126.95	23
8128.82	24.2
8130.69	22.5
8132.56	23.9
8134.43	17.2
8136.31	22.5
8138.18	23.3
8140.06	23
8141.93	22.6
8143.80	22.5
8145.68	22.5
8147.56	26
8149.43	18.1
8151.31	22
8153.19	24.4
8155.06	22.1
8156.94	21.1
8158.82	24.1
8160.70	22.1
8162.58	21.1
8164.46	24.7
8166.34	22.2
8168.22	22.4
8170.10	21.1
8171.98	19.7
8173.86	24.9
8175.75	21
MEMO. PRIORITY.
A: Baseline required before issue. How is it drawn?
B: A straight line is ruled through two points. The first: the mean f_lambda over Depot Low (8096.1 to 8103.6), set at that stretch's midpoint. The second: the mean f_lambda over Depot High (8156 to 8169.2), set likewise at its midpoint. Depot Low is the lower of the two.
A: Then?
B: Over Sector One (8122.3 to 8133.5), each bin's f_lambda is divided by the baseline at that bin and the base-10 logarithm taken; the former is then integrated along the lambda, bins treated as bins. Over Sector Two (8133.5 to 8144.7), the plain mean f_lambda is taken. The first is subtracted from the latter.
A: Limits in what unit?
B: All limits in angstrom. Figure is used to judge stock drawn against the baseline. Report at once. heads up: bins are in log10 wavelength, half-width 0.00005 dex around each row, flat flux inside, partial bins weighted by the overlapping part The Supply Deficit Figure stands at 21.4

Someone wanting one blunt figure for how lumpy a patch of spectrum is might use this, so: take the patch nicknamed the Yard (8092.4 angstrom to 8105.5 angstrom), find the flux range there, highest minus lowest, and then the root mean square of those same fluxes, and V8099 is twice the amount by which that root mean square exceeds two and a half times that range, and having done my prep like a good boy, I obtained 20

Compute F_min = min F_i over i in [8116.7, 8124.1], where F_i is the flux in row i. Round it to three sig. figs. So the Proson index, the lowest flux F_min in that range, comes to 8.65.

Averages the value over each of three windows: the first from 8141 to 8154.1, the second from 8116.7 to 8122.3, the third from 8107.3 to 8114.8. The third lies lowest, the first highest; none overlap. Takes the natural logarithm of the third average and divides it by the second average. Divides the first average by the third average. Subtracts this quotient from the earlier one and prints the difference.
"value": -0.86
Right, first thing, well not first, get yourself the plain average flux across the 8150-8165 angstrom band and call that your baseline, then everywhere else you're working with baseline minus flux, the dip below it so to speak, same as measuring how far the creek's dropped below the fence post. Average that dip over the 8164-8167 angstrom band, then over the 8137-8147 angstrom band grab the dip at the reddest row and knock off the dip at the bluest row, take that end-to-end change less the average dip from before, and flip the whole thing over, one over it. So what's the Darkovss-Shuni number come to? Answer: 0.6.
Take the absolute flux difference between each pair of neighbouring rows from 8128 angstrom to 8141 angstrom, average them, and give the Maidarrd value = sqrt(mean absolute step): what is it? 1.64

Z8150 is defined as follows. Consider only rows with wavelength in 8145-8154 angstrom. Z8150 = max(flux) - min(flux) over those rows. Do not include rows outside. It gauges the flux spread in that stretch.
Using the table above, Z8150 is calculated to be 7.9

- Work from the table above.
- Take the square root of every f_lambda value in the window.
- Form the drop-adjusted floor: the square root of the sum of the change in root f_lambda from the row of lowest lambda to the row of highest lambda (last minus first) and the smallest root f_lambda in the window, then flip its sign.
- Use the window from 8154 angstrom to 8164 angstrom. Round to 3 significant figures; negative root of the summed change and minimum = -2.12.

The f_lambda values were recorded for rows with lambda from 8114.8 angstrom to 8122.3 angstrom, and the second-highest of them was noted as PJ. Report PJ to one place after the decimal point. 25.1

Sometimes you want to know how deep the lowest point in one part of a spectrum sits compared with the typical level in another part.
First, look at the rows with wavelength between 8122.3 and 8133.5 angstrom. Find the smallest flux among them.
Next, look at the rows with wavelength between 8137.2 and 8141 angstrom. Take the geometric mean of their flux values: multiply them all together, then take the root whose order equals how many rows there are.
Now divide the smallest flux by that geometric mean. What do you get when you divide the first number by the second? 0.92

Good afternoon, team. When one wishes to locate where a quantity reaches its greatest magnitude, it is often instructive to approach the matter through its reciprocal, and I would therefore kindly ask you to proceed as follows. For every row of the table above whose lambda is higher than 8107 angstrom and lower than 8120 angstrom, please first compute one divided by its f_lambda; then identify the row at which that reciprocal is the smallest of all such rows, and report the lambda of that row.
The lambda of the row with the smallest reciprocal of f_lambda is 8115.73 angstrom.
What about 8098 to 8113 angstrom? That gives 8106.39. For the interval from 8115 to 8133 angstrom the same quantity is 8123.20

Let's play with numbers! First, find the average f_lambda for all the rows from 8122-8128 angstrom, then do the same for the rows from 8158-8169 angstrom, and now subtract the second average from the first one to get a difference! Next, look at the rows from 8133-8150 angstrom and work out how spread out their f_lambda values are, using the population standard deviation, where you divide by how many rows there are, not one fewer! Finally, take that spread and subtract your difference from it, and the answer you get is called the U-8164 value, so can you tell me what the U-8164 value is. 1.3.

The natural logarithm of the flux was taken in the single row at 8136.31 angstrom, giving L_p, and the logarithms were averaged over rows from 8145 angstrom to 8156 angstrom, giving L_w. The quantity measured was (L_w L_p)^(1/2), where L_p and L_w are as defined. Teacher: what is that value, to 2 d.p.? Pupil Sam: 3.11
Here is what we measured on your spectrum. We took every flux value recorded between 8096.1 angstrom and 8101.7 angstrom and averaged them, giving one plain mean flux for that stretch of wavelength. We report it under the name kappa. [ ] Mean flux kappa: 20.3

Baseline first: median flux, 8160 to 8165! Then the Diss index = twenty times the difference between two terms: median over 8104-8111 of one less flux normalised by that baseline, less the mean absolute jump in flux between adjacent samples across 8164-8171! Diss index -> -27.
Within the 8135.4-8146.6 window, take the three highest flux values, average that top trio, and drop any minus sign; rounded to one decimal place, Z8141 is 23.0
